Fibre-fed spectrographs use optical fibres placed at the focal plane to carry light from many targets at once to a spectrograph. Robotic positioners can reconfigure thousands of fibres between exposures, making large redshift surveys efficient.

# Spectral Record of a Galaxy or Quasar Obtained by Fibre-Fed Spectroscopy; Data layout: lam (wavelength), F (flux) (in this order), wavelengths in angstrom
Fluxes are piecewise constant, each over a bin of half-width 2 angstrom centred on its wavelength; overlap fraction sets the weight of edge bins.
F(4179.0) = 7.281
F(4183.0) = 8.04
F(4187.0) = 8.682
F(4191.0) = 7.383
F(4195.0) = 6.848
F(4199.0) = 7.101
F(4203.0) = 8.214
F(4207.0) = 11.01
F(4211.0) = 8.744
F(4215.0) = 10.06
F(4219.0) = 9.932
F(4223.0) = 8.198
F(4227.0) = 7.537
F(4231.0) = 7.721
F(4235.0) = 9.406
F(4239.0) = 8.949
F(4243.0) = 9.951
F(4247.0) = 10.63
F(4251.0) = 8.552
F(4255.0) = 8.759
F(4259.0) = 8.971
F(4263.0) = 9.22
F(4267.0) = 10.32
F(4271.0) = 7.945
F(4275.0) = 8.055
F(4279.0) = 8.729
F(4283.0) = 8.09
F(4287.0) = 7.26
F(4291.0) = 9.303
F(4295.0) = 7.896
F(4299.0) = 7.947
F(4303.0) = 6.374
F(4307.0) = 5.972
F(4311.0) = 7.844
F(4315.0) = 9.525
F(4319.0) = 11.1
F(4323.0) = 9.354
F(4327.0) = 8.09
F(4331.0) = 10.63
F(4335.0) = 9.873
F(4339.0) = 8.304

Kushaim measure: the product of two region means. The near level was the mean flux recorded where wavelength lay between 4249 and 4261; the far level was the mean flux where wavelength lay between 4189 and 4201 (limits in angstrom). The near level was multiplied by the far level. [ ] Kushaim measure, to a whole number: 62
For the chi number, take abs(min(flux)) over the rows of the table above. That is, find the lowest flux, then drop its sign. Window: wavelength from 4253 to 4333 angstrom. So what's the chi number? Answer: 6.0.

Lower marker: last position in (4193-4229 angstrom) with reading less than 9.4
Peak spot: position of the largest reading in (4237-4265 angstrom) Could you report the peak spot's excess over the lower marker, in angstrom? 20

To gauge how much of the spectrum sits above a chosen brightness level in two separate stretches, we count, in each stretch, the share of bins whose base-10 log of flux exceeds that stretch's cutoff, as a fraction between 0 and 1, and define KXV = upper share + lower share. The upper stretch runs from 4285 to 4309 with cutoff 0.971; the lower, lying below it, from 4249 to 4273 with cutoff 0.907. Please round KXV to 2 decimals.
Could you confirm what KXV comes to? 0.83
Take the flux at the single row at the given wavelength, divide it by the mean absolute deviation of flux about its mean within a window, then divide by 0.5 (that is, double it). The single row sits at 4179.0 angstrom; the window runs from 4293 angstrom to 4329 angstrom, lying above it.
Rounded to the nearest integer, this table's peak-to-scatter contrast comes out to 12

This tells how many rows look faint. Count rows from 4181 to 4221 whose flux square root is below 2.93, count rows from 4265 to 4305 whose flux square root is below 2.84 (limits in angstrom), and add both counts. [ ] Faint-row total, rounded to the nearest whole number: 11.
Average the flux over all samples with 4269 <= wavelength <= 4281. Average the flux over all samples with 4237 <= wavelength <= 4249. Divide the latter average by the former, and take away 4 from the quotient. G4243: -2.81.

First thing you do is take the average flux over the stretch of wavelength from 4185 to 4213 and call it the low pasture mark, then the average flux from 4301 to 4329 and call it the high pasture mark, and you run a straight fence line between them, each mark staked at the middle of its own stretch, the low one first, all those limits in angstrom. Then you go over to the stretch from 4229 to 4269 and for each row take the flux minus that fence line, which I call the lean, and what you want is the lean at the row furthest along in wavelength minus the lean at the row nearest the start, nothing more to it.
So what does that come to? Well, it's 2.6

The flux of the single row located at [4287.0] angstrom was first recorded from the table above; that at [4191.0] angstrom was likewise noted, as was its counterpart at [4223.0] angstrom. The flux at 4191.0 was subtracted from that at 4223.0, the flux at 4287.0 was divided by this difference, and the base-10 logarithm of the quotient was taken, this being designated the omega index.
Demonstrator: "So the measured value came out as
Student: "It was 0.95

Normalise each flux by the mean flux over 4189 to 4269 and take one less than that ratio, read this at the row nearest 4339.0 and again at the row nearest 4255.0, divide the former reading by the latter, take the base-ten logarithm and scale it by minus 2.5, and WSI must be -1.7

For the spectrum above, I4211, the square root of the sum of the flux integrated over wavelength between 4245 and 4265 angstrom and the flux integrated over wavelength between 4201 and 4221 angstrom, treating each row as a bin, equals 19.4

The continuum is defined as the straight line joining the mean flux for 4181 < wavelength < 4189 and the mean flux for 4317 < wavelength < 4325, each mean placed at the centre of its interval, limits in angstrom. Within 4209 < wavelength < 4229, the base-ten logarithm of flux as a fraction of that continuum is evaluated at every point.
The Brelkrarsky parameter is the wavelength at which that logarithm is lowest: 4227.0 angstrom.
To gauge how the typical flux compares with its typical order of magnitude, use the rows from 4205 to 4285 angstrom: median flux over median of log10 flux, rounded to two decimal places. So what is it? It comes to 9.35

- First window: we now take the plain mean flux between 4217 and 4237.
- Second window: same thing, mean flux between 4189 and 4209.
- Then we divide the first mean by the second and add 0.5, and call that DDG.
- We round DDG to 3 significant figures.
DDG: 1.56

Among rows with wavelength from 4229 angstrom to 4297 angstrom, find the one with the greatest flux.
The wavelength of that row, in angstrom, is 4247.0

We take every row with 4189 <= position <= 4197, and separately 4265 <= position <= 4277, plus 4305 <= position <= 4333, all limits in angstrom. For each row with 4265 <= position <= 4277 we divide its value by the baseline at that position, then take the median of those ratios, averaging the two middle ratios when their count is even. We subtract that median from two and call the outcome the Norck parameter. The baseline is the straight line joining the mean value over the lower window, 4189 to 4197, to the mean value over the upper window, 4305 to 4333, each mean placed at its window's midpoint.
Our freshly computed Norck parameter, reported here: 1.03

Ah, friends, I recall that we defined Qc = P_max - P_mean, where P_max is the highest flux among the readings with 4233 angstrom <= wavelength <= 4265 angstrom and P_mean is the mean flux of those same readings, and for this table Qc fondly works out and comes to 1.3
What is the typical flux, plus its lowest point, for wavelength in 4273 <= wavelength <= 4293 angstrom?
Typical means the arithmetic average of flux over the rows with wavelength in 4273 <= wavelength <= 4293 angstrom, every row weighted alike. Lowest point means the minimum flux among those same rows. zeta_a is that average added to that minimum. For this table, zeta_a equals 15.5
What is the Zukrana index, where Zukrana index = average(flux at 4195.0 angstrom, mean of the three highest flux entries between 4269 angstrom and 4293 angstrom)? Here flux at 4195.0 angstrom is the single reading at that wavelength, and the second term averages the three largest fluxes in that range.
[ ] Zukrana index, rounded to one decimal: 7.8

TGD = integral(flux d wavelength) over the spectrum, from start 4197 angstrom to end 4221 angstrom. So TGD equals 220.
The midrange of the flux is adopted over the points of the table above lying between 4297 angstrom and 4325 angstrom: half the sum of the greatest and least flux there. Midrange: 8.54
